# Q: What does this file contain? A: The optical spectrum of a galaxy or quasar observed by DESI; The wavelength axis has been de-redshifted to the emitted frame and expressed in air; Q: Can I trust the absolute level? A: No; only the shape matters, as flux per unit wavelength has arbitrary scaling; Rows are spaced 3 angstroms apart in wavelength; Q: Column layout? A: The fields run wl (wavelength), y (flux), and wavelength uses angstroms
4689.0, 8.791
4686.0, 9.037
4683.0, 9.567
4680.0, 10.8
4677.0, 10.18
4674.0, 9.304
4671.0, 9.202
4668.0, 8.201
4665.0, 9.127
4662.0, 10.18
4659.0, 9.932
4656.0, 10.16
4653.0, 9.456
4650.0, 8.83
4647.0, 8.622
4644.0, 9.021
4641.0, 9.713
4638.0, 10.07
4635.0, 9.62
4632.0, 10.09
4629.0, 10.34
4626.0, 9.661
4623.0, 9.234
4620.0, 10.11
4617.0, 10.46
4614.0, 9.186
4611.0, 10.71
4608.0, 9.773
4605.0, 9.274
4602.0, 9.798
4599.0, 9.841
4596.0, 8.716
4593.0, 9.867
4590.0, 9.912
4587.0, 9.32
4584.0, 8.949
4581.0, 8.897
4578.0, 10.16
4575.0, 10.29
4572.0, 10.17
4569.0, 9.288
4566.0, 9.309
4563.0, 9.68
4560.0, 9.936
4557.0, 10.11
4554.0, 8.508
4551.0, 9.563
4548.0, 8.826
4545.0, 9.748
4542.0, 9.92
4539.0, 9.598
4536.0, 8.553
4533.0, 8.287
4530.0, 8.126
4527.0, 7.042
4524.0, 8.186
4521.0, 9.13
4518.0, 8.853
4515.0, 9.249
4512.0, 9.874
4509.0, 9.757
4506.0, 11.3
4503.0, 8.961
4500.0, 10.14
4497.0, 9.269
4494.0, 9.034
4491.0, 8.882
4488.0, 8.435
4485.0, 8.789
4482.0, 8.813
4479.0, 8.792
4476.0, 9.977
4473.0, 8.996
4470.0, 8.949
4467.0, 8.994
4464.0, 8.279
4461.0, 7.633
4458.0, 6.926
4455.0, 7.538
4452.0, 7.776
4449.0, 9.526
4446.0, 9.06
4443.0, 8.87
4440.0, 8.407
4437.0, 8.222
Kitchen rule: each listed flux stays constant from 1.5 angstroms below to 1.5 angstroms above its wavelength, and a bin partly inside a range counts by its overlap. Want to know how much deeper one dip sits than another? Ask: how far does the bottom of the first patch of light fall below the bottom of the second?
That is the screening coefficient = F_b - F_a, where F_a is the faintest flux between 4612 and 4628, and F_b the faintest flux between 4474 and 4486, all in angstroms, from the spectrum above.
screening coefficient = -0.40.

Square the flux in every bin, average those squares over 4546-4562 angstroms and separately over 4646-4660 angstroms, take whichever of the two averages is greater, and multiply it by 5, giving 444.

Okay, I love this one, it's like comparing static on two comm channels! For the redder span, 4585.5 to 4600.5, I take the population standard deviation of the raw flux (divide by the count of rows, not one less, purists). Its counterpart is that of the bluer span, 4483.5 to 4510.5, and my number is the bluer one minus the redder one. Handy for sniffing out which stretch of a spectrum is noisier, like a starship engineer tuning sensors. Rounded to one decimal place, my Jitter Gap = 0.4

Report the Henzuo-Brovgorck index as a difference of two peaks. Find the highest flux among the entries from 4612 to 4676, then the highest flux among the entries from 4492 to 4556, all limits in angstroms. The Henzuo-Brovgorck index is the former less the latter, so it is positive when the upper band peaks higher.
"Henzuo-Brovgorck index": -0.84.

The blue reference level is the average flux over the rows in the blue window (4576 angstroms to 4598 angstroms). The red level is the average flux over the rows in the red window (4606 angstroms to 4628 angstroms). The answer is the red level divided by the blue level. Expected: 1.05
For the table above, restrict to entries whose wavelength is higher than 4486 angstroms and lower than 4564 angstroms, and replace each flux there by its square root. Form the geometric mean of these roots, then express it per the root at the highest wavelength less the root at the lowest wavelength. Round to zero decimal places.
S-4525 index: 15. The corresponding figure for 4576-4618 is 66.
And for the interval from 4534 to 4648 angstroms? 263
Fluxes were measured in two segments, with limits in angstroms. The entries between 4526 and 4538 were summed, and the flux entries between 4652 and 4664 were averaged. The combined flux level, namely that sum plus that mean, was 42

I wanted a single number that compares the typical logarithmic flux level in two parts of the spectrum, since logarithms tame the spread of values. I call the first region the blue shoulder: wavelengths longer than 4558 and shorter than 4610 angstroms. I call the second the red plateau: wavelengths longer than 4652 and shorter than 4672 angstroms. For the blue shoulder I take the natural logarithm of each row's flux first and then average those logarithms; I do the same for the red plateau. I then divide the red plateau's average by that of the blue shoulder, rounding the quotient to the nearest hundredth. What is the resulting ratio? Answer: 0.99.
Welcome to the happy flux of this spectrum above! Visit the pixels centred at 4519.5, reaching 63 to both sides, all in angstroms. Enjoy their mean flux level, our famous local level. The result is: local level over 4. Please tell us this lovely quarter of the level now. 2.28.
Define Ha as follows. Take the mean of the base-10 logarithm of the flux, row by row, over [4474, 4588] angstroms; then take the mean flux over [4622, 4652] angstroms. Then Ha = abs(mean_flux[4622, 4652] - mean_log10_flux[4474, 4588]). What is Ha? 8.56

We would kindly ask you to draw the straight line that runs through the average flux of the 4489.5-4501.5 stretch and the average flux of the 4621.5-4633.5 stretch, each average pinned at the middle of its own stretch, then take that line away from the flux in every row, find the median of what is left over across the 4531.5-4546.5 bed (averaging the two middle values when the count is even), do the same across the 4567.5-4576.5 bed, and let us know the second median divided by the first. 5.4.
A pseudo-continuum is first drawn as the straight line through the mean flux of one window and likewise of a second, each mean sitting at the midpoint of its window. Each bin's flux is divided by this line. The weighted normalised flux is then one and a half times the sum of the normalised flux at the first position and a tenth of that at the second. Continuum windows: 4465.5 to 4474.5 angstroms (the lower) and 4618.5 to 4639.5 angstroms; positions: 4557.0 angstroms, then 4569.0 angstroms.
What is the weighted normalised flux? 1.75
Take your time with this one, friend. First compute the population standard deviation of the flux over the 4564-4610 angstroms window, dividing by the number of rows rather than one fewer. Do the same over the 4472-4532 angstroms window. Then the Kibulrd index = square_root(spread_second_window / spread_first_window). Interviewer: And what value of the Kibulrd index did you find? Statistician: 1.33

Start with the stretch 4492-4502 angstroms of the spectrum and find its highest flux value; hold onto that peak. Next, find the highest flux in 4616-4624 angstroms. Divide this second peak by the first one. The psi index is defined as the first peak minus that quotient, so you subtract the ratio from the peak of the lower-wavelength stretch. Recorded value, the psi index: 9.11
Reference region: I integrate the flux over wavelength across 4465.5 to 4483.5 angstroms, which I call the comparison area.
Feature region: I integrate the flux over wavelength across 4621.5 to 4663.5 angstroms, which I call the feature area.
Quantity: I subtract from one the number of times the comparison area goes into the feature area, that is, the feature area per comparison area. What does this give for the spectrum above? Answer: -1.5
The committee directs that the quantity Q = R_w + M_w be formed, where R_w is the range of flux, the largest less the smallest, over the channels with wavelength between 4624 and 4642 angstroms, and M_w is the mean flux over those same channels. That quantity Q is 10.6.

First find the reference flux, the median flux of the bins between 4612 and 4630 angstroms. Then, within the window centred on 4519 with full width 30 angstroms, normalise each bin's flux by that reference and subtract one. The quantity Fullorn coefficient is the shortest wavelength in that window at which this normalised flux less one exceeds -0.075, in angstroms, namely 4506.0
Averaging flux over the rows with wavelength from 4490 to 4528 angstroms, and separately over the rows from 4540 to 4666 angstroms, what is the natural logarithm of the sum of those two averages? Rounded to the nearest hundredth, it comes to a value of 2.94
